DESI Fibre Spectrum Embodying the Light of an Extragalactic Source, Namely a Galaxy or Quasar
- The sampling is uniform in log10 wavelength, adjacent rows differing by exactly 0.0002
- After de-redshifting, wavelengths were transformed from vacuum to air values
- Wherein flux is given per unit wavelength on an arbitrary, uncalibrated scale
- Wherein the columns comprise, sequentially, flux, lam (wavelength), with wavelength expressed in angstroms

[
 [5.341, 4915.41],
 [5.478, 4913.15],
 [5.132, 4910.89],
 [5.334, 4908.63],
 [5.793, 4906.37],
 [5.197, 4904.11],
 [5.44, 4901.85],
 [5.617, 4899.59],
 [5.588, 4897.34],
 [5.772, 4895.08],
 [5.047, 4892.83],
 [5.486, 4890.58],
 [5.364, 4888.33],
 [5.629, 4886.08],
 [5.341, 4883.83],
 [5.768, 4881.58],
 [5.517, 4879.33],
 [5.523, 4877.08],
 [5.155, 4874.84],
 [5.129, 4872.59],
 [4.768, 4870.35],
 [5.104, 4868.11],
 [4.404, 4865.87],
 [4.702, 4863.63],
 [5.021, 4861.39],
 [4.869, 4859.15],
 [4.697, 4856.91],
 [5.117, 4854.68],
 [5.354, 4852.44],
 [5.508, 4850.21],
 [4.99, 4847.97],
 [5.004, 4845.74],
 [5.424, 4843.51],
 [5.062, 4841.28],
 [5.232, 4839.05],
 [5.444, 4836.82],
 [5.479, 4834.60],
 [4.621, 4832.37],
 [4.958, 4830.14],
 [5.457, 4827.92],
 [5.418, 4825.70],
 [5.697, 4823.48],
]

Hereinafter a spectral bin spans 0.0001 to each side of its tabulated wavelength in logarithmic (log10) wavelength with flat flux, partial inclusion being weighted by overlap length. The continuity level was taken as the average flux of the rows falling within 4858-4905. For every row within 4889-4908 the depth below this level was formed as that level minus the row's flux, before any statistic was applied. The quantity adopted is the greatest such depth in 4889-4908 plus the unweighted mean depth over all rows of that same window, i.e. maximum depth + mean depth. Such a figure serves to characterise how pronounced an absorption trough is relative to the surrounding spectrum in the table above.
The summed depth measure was 0.0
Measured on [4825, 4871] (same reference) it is 1.0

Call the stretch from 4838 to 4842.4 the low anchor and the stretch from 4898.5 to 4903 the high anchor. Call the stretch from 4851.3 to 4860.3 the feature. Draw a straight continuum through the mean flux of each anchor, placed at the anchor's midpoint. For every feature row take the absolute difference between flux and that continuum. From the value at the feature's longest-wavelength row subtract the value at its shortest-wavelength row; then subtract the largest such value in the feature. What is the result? -0.29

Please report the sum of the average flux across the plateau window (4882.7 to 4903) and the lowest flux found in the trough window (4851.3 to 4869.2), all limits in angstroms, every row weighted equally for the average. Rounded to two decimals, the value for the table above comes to 9.88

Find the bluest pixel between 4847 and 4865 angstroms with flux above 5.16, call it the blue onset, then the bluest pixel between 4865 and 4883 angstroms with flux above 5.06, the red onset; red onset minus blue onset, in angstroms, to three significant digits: 17.9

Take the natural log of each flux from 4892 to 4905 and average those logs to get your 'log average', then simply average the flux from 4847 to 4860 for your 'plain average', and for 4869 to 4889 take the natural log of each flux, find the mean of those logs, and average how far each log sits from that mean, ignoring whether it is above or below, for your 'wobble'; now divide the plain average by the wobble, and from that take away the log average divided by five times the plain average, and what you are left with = 118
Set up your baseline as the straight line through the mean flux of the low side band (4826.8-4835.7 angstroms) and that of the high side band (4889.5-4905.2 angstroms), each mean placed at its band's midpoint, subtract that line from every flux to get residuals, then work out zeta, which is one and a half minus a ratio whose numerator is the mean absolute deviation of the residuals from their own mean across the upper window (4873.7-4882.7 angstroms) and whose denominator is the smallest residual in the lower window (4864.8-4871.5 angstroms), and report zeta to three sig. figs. 1.68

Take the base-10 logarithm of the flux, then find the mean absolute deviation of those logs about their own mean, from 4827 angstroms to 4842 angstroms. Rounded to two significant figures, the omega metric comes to 0.022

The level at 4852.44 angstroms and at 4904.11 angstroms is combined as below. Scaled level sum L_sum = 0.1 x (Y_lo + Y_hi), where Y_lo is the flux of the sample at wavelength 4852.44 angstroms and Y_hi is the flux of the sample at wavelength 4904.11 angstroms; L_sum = 1.06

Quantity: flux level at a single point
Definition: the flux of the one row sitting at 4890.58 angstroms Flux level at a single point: 5.486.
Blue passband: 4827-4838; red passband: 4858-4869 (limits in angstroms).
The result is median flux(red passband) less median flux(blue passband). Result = -0.6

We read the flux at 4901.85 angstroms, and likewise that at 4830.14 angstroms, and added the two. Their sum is 10.4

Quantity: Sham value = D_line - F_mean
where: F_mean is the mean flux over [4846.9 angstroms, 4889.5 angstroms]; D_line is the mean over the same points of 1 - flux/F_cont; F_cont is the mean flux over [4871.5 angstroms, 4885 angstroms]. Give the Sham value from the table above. -5.11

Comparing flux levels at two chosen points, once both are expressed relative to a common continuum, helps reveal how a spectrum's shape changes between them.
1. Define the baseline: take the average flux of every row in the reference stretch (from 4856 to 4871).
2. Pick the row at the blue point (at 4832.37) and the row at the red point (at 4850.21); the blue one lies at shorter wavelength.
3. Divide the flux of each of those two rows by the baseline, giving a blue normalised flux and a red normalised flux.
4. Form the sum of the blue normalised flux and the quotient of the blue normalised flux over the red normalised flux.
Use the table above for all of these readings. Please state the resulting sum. 1.80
